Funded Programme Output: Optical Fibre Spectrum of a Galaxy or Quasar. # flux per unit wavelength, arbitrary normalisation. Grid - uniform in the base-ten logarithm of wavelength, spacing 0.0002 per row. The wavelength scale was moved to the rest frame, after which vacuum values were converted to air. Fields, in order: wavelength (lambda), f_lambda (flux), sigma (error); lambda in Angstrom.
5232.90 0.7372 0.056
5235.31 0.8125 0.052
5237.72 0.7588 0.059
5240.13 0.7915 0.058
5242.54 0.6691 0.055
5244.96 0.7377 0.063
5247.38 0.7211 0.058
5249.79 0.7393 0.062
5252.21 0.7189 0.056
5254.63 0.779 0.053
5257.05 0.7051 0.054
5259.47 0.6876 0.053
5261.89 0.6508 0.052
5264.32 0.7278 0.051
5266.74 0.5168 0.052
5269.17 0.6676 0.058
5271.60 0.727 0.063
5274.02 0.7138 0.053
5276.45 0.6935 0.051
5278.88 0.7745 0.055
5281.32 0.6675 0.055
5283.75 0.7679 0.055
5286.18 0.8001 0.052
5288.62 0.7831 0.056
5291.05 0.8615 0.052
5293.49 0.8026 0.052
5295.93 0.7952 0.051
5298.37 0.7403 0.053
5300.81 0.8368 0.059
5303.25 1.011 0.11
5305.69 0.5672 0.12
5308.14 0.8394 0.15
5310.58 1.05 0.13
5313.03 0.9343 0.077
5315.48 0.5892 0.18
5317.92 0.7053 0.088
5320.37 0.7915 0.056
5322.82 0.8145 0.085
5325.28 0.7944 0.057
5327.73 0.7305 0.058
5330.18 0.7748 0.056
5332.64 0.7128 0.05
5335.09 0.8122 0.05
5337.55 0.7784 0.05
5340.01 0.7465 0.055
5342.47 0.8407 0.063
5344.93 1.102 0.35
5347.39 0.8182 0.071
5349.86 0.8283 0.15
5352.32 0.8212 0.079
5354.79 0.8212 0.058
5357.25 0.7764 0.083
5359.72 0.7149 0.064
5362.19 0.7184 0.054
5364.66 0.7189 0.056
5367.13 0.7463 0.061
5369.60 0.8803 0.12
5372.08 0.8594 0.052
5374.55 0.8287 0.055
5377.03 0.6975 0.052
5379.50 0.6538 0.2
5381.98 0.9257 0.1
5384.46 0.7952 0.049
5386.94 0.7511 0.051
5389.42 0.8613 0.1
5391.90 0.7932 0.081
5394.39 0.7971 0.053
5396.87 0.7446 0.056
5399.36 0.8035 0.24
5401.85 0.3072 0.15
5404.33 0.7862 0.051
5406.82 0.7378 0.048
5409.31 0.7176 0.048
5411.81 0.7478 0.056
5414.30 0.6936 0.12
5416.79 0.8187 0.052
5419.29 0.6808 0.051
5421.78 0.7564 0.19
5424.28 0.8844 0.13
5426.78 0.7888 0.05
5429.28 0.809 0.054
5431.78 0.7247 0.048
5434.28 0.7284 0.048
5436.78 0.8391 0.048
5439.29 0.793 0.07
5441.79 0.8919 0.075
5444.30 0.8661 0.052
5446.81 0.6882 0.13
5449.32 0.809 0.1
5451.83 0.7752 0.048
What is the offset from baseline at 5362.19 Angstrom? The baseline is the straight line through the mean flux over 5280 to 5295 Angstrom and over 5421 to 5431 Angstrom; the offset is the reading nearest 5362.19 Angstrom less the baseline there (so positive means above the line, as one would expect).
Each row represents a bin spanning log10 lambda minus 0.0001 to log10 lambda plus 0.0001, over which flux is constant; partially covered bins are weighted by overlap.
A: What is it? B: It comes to -0.08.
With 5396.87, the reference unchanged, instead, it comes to -0.06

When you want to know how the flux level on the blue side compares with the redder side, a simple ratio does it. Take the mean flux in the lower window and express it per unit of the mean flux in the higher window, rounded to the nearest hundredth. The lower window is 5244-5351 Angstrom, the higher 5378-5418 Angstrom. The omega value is 1.03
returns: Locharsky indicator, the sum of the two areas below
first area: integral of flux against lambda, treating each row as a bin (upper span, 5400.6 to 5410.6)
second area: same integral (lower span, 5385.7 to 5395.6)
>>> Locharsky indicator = 14.3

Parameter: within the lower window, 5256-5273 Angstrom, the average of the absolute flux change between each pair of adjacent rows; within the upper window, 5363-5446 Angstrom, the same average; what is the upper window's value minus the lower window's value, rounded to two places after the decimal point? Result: 0.01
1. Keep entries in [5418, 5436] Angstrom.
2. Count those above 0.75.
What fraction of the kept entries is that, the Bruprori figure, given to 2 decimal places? 0.57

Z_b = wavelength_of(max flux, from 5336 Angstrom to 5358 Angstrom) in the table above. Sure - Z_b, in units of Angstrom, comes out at 5344.93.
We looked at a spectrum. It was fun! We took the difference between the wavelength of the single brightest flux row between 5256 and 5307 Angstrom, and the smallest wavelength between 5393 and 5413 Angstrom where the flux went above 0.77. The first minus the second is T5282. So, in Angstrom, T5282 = -91.1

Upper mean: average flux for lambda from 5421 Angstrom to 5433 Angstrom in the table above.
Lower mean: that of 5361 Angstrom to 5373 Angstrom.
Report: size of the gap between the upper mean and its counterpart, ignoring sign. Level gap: 0.01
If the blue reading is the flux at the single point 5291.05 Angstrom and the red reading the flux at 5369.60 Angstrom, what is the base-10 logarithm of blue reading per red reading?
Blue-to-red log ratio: -0.009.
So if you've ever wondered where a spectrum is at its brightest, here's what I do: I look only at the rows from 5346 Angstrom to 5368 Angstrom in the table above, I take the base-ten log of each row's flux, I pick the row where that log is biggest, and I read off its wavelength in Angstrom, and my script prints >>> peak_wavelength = 5349.86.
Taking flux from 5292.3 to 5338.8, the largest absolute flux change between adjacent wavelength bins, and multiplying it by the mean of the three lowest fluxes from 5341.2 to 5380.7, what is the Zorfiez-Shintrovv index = 0.306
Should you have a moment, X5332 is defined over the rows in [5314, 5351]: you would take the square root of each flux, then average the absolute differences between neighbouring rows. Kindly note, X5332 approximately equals 0.048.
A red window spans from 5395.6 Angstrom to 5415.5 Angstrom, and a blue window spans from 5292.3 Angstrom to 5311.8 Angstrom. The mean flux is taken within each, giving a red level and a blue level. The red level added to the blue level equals 1.52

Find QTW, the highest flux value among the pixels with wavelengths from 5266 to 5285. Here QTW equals 0.7745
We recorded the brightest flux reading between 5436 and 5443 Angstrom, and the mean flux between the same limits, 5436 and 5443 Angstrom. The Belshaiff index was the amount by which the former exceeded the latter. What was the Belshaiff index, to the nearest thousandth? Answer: 0.051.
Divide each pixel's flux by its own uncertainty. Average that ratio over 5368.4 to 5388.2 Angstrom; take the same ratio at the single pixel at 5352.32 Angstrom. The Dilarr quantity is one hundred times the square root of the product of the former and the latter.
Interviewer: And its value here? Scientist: 1116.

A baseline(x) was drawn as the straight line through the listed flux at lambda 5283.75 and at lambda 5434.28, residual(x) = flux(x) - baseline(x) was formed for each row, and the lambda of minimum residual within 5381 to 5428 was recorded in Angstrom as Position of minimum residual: 5401.85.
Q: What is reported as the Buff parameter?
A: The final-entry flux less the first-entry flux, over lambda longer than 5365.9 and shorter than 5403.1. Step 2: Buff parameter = -0.44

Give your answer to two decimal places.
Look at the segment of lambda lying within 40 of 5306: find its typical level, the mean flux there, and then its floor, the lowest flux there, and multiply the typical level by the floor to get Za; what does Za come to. 0.40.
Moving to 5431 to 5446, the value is 0.58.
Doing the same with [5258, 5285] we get 0.36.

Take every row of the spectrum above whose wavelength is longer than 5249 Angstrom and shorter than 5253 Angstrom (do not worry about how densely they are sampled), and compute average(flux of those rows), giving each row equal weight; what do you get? 0.729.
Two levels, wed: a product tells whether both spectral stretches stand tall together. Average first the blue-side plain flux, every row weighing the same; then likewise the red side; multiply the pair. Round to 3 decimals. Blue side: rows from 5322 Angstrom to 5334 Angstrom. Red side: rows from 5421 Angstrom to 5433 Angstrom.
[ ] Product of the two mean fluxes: 0.607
